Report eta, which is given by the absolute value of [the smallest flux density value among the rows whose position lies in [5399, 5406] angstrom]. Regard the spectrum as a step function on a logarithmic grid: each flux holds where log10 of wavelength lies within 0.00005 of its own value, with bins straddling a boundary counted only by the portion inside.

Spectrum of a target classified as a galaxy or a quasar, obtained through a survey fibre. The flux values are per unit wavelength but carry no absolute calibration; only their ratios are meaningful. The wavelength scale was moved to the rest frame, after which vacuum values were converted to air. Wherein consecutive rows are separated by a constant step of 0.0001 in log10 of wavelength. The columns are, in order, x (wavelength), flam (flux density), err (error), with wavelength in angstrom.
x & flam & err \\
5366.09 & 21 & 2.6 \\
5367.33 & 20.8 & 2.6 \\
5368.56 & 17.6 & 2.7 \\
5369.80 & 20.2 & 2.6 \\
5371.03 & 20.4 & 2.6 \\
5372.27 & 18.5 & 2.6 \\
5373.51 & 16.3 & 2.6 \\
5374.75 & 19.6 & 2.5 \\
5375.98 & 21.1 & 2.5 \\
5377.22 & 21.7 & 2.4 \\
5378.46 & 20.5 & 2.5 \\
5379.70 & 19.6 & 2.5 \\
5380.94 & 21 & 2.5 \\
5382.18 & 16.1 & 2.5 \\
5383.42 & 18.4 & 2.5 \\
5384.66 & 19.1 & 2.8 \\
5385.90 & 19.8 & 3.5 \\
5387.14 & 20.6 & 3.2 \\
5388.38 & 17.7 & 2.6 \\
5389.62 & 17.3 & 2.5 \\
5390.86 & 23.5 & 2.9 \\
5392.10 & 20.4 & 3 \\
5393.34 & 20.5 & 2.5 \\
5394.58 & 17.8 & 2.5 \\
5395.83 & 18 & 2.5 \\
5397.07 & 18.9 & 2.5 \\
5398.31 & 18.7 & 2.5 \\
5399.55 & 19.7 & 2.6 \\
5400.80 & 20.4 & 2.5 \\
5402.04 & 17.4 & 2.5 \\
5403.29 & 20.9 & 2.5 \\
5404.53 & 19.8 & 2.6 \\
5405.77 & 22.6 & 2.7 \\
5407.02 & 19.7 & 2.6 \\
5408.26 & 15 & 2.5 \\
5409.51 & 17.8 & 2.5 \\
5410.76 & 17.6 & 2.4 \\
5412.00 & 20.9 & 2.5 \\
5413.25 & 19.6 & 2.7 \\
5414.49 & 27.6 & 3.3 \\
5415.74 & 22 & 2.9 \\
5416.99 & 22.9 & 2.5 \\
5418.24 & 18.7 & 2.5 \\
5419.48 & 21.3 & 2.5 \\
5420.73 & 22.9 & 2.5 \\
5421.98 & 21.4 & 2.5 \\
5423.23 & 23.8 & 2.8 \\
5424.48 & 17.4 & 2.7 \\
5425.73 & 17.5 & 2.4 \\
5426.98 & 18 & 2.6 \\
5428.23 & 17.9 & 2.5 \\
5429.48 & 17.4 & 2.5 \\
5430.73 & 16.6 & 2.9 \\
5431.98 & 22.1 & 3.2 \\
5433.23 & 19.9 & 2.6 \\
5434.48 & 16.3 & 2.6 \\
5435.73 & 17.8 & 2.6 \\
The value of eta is 17.4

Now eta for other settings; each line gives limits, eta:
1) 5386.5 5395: 17.3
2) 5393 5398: 17.8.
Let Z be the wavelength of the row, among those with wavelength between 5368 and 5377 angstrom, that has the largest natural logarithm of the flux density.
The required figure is 5375.98 angstrom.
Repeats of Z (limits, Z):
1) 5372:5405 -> 5390.86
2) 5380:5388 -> 5380.94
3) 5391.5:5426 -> 5414.49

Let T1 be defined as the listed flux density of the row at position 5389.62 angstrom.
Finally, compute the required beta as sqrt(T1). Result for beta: 4.16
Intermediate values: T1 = 17.3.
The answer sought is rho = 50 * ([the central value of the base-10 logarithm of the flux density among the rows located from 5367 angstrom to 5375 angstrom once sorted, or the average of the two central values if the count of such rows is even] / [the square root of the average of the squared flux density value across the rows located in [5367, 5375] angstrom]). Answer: 3.38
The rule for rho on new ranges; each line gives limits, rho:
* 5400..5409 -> 3.32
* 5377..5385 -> 3.30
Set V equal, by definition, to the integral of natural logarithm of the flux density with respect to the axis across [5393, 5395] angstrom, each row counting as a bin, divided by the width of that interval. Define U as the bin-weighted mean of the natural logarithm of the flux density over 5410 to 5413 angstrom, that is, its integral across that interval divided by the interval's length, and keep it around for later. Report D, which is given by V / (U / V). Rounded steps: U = 2.951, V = 2.95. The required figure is 2.95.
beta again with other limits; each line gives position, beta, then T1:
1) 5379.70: 4.43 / 19.6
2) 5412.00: 4.57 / 20.9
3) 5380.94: 4.58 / 21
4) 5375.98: 4.59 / 21.1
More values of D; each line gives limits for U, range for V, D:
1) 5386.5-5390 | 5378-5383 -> 2.97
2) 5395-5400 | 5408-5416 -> 3.05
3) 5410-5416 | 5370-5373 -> 2.88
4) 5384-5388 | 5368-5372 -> 2.94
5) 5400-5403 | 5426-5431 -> 2.79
